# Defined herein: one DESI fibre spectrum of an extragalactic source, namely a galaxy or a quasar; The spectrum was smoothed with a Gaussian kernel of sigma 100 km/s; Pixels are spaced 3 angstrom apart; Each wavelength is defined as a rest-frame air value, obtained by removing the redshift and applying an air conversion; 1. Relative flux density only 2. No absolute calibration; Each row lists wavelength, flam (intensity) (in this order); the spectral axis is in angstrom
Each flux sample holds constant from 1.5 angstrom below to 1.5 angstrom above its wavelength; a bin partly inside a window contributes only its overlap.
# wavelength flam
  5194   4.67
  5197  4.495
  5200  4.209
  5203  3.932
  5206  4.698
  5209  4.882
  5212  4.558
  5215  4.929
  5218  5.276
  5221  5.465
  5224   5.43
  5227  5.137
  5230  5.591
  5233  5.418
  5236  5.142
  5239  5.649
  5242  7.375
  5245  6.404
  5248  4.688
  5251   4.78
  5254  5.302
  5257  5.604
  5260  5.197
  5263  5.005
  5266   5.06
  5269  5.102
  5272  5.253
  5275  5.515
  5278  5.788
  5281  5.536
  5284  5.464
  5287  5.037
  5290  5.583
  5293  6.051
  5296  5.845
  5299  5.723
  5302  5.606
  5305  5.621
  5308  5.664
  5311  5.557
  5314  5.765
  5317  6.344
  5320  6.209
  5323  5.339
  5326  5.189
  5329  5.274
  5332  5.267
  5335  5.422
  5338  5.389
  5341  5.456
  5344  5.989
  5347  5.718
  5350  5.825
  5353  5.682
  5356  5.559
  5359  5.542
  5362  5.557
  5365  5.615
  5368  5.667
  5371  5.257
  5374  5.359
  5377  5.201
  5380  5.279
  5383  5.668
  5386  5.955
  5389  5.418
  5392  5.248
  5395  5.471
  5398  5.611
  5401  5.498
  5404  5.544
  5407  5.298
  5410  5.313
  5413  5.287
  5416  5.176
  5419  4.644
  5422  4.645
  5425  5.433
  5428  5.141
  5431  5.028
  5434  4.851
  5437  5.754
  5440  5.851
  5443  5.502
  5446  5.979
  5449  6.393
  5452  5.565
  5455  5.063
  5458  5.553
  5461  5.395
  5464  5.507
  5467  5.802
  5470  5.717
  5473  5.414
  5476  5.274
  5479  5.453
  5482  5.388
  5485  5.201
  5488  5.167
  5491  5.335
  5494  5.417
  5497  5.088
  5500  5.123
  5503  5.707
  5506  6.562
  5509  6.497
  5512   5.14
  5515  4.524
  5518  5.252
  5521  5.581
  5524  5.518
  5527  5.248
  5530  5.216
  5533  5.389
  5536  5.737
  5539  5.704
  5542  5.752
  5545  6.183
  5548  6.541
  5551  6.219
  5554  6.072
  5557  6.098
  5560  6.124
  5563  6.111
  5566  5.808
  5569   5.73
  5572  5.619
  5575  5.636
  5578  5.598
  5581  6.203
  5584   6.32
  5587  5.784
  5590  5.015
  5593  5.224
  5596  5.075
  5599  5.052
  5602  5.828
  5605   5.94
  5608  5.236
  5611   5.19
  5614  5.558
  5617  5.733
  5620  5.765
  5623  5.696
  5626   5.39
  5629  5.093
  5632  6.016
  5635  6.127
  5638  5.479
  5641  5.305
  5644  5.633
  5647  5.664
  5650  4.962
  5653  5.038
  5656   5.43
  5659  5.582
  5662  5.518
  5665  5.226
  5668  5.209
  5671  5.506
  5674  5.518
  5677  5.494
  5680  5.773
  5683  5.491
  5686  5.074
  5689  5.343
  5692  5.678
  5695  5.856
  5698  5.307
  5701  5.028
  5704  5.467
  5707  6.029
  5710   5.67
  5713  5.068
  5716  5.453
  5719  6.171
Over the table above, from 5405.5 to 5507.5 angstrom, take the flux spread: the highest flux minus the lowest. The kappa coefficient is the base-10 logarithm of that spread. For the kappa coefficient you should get 0.28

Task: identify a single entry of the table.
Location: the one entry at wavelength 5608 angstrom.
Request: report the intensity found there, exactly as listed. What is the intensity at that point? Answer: 5.236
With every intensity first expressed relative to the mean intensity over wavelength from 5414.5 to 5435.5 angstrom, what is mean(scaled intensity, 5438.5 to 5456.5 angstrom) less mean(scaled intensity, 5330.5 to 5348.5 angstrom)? 0.04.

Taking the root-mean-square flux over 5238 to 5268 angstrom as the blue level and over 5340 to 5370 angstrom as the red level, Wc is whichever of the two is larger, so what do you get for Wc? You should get 5.66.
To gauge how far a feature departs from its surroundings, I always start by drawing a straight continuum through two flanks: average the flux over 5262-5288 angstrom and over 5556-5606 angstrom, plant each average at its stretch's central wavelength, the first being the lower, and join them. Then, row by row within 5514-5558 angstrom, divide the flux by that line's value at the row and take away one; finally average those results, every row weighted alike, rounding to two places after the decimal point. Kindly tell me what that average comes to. 0.00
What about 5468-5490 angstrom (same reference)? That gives -0.04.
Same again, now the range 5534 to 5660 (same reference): -0.01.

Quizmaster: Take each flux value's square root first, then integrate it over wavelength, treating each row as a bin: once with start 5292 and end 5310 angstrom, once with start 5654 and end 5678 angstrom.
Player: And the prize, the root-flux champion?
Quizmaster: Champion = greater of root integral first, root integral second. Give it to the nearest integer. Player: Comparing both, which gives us 56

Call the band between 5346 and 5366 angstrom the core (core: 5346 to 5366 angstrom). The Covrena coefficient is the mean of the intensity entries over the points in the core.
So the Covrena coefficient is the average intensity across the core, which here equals 5.64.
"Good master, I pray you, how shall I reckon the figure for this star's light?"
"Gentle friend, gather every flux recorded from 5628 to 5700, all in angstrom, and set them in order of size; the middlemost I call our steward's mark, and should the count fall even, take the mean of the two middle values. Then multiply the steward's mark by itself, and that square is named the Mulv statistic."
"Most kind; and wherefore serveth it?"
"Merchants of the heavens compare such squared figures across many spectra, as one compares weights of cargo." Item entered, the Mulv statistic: 30.2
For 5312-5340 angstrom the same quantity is 29.0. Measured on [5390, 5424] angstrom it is 28.1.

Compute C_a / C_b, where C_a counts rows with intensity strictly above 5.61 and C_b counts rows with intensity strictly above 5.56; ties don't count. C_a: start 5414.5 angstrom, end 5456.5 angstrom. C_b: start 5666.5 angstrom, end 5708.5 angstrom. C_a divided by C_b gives 1.0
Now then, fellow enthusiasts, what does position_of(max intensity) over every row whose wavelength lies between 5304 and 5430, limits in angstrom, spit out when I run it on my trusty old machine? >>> 5317 angstrom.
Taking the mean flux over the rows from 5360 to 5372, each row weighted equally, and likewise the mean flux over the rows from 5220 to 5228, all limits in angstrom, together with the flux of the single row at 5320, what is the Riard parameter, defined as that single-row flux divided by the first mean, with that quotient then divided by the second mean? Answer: 0.210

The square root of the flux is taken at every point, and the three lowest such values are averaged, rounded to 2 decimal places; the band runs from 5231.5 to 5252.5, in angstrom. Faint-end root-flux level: 2.21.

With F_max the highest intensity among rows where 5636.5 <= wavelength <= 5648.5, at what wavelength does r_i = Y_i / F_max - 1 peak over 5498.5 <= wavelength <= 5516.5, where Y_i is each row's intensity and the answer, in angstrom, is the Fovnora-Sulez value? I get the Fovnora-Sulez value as 5506 angstrom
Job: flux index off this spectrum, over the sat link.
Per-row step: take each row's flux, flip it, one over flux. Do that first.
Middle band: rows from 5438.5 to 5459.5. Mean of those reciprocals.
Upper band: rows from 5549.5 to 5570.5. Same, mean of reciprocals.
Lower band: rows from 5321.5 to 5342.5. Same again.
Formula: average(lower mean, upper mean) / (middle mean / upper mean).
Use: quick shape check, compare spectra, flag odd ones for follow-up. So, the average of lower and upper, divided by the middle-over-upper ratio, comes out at 0.167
